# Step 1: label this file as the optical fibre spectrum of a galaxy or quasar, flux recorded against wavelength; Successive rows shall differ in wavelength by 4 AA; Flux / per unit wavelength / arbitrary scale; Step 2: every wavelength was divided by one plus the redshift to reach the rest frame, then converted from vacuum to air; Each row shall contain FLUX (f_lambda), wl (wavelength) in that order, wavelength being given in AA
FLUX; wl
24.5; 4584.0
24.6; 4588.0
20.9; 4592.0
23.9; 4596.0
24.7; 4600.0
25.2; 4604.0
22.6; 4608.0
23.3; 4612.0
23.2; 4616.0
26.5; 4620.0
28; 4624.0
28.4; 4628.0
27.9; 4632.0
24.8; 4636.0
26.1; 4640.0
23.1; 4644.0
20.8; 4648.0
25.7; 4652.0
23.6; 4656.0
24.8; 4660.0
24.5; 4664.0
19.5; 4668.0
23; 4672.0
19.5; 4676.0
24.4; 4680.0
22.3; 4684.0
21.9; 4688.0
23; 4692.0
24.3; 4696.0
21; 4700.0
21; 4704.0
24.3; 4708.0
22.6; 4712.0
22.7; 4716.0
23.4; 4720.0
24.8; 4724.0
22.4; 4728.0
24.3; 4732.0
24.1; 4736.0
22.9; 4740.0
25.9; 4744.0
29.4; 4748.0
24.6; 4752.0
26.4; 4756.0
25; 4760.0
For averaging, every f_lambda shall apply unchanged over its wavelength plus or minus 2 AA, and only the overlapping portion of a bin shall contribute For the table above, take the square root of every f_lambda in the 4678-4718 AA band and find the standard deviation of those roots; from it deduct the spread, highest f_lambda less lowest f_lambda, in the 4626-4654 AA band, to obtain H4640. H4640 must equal -7.5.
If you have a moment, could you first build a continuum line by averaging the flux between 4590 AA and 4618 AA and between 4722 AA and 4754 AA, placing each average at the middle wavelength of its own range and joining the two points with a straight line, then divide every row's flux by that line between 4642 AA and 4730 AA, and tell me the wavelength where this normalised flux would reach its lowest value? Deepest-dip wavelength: 4676.0 AA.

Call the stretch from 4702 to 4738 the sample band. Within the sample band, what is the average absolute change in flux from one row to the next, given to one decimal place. 1.5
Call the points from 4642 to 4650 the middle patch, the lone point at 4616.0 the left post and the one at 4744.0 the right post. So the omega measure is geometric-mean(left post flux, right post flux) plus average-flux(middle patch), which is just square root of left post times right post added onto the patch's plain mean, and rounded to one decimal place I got 46.5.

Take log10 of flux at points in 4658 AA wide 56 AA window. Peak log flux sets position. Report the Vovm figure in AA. 4632.0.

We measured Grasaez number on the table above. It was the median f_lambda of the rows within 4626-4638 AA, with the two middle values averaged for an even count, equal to 28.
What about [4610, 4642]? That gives 26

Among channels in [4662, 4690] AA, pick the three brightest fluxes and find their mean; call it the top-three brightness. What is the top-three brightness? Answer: 24.0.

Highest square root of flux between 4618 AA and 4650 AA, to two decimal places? 5.33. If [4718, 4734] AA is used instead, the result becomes 4.98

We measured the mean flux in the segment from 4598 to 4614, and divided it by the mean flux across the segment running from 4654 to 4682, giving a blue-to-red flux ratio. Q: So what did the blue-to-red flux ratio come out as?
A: 1.05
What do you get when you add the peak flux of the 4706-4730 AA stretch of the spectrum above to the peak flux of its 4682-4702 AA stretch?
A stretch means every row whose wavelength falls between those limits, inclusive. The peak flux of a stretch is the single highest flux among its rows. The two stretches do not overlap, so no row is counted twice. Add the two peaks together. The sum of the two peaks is 49.1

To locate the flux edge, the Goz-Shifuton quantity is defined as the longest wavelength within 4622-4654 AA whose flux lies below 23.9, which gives 4648.0 AA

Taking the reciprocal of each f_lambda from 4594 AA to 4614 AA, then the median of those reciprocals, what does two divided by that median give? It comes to 48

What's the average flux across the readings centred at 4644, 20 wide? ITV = 24.1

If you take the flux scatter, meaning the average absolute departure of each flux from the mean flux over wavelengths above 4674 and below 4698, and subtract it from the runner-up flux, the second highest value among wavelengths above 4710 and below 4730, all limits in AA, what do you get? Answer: 22.1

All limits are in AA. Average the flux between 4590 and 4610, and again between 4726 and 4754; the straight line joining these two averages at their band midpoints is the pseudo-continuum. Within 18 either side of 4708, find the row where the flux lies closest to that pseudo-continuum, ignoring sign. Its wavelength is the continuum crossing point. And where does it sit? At 4696.0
